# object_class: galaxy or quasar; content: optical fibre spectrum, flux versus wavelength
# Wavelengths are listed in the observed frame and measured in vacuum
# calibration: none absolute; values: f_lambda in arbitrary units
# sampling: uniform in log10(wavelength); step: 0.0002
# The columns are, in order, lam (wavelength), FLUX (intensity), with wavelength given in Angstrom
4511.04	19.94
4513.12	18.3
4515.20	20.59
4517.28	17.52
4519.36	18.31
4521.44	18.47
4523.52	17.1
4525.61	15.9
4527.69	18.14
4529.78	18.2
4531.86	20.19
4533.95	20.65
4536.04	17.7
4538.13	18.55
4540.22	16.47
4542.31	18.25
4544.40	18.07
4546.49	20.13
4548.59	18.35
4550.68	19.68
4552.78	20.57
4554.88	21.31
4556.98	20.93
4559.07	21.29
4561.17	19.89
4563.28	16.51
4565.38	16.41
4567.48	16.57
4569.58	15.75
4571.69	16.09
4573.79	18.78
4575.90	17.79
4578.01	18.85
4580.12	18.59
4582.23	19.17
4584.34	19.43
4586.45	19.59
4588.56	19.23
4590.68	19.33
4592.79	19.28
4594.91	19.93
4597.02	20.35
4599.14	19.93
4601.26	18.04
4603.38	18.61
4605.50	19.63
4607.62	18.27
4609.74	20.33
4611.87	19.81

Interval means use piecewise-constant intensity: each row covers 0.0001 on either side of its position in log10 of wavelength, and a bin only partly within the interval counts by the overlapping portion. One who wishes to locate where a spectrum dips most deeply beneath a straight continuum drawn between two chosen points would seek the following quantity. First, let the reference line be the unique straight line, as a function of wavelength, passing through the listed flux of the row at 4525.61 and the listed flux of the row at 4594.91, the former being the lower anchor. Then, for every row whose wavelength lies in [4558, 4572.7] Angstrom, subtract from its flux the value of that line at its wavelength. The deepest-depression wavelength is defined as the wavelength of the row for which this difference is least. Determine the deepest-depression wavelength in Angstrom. 4569.58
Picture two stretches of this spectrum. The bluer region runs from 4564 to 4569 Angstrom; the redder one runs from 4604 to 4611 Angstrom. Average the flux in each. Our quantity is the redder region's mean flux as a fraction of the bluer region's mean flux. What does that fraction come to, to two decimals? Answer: 1.18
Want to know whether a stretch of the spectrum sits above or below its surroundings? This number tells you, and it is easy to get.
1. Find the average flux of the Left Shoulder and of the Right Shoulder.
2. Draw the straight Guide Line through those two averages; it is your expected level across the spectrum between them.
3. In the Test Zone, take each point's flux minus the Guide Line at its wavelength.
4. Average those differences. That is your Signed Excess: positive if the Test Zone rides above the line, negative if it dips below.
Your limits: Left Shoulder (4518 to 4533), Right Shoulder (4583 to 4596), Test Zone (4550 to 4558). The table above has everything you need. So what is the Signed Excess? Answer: 2.0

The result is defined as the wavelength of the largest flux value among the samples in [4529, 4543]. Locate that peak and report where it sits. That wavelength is 4533.95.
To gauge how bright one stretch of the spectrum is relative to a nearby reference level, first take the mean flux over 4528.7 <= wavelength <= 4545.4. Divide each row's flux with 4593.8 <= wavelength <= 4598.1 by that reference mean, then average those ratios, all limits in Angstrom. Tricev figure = 1.09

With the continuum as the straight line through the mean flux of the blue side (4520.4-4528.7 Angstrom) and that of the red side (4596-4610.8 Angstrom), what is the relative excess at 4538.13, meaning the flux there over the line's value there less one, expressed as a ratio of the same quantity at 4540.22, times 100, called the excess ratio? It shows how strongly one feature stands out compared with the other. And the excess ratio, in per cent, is -63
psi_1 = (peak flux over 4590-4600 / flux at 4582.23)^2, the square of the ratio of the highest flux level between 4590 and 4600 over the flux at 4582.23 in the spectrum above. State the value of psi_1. 1.13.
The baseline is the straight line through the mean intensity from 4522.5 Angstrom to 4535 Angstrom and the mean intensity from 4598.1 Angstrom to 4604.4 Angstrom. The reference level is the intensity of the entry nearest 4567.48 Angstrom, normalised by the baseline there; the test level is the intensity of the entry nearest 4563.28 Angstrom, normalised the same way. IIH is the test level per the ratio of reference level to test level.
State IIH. 0.89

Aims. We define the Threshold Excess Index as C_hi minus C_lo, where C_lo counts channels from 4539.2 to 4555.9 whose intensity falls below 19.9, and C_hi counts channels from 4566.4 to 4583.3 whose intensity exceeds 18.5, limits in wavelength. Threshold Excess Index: -1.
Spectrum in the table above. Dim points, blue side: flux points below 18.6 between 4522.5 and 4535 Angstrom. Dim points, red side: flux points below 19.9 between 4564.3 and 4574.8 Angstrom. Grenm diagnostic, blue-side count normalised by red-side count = 0.80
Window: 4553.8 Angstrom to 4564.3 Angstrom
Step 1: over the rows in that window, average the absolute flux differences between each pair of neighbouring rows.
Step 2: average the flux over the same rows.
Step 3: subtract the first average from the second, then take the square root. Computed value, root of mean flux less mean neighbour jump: 4.31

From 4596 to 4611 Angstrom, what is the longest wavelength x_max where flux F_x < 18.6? 4607.62 Angstrom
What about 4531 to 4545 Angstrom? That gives 4544.40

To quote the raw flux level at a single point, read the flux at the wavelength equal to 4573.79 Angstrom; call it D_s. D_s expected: 18.78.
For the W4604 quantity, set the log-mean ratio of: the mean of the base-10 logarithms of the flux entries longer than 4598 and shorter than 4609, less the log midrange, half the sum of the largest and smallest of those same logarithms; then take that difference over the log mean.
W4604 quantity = -0.001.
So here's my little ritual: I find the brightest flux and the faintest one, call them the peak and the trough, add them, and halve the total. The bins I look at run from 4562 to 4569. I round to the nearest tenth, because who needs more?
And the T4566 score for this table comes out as 16.5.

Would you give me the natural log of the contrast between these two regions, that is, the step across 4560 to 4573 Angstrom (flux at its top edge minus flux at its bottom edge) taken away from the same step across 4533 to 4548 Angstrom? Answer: 1.2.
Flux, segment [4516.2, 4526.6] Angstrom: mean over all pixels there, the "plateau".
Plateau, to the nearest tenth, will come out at 17.5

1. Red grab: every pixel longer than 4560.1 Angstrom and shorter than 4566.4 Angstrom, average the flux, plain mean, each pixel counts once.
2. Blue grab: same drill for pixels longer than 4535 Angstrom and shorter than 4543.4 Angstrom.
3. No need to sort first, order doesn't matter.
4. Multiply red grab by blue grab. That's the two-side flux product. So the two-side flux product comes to 312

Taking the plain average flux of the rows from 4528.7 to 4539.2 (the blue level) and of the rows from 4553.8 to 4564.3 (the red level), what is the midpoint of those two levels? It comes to 19.5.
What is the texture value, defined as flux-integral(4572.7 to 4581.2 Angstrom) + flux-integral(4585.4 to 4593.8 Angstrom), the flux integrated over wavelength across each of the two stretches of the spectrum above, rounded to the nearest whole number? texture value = 320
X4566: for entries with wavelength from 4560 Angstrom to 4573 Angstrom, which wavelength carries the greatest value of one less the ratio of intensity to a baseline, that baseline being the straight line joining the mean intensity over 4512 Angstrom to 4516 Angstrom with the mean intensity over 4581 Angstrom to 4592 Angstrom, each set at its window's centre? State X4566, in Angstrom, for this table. 4569.58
